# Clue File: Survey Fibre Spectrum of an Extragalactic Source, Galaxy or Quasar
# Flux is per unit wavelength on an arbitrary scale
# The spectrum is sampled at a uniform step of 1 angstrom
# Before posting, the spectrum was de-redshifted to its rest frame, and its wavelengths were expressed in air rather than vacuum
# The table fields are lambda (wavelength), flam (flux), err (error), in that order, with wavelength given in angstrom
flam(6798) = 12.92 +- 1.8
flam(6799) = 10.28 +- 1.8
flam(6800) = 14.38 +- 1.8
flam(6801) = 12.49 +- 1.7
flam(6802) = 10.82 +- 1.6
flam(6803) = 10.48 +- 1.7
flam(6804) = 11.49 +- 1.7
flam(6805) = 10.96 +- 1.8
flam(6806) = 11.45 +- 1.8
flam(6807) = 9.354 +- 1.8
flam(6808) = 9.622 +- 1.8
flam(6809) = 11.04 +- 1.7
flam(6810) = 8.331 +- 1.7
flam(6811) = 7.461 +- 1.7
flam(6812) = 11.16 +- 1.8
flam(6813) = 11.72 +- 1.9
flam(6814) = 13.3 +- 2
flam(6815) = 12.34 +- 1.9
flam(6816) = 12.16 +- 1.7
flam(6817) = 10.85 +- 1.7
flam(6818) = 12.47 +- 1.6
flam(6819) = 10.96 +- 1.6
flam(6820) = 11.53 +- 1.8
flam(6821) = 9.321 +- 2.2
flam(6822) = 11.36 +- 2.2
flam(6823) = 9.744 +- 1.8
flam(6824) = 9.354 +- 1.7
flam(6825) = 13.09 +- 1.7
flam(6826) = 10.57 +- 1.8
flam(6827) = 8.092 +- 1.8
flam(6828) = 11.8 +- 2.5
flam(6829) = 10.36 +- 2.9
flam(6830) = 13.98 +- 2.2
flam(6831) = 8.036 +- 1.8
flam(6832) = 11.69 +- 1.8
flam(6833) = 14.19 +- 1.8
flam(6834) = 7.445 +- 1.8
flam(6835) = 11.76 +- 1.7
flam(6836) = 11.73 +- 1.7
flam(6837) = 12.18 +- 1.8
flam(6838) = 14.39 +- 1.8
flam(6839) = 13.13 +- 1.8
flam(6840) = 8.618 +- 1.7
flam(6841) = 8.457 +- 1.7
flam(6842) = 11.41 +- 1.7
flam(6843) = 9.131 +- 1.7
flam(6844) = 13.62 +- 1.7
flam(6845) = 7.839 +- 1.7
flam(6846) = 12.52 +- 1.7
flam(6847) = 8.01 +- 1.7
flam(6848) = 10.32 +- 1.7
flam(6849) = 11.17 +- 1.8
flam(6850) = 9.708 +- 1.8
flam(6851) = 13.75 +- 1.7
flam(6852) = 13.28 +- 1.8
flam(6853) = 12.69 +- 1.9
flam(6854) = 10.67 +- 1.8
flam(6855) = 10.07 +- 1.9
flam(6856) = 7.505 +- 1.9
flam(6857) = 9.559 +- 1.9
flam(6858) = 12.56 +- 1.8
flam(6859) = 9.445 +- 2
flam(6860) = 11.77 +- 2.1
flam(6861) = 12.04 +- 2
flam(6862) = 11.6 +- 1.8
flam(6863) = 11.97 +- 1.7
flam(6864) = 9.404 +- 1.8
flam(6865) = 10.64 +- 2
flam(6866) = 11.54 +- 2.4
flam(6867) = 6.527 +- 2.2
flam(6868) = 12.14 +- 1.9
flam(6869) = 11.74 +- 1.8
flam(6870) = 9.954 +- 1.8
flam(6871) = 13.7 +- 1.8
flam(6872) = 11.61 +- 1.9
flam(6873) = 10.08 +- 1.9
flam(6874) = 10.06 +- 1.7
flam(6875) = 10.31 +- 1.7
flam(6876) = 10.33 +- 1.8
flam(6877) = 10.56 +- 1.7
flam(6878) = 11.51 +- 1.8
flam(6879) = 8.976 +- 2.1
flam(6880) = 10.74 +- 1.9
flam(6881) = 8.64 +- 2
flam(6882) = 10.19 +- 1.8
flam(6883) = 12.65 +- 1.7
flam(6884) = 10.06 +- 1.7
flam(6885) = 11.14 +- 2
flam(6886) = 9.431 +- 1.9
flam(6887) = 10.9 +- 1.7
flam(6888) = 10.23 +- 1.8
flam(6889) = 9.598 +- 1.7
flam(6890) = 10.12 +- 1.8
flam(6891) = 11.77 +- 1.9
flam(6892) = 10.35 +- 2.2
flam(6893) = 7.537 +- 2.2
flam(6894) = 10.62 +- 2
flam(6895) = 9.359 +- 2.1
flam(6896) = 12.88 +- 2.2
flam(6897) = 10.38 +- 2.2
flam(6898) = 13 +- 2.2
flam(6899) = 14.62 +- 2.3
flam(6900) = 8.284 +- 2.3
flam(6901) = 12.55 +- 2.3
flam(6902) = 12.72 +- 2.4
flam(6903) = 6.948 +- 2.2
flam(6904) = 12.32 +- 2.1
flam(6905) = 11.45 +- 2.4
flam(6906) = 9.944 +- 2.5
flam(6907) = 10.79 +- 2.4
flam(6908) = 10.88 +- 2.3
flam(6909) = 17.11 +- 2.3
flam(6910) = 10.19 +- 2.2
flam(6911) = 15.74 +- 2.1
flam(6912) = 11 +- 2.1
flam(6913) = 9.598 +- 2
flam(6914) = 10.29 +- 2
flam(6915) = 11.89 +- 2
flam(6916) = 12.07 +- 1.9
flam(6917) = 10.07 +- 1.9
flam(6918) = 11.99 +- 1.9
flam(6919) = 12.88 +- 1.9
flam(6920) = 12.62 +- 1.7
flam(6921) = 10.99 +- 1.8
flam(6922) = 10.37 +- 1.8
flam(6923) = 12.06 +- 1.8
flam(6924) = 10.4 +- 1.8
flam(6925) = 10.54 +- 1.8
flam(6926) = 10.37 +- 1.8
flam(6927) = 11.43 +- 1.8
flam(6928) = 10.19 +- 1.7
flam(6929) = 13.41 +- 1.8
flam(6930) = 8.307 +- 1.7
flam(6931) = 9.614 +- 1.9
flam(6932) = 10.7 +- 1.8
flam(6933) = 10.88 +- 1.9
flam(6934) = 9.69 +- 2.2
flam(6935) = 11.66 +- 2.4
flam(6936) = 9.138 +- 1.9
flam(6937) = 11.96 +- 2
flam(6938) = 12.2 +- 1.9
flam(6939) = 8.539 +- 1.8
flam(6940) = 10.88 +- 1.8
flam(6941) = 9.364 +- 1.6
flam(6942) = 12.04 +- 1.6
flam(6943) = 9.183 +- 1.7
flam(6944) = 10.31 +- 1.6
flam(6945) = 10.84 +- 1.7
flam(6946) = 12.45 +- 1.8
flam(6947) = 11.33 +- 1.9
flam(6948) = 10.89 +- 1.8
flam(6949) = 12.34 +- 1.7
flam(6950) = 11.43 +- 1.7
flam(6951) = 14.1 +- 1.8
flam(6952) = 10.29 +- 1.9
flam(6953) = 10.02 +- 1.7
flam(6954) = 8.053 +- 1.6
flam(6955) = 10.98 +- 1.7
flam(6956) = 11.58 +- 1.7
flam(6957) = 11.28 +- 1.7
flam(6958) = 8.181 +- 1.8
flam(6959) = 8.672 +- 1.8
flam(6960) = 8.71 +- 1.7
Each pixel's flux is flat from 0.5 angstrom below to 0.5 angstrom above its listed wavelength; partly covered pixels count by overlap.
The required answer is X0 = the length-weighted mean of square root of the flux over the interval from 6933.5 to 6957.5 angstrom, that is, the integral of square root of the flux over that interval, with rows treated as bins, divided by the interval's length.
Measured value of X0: 3.29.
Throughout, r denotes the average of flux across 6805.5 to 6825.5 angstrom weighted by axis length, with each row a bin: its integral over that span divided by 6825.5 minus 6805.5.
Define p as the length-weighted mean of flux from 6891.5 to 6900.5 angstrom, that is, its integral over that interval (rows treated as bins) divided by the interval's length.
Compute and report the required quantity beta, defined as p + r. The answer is 21.6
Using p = 10.78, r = 10.8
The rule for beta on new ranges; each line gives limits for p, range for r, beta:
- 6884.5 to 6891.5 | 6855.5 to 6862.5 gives 21.1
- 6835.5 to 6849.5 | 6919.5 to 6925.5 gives 22.1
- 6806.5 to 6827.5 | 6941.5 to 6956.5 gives 21.7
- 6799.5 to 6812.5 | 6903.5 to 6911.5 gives 23.0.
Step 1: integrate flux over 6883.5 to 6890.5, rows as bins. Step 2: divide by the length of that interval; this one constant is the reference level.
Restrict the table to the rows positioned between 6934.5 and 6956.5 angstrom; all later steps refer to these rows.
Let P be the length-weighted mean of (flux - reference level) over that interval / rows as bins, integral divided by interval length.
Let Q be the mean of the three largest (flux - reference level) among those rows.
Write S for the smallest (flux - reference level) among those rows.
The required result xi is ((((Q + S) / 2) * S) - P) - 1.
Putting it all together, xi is -2.3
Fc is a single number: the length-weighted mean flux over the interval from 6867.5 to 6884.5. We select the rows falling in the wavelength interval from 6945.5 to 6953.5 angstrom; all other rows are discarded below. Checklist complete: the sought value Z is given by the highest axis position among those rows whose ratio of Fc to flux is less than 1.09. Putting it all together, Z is 6953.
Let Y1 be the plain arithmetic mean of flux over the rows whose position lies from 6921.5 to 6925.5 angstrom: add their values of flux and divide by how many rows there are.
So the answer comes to 10.8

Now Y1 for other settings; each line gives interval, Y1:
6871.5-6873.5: 10.8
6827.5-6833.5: 11.7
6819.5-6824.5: 10.3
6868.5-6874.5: 11.2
